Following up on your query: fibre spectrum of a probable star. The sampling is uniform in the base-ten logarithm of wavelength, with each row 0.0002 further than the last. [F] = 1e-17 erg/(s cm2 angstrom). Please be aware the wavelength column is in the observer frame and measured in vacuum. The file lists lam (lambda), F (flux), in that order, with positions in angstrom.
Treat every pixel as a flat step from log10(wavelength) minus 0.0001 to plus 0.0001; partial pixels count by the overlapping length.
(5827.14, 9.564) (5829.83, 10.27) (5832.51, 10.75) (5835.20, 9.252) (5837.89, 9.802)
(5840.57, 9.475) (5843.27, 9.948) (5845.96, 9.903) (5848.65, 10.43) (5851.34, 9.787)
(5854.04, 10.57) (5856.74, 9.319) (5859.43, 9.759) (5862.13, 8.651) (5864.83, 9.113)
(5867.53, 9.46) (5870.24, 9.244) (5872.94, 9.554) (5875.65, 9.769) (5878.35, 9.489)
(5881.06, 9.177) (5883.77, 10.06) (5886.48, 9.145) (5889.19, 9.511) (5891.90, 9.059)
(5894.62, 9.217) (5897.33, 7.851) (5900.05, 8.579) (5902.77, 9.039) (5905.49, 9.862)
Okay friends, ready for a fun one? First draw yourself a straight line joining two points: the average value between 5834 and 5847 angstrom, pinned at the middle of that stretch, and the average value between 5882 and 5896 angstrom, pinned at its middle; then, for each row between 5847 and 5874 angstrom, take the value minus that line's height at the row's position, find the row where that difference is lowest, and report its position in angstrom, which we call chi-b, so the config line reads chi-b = 5862.13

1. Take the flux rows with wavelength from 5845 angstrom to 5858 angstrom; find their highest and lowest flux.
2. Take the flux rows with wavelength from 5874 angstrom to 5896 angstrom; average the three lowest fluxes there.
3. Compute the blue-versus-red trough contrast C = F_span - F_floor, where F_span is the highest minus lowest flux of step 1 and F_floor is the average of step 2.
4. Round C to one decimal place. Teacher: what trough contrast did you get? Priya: -7.9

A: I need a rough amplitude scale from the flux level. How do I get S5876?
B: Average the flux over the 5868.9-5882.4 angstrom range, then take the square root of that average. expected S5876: 3.07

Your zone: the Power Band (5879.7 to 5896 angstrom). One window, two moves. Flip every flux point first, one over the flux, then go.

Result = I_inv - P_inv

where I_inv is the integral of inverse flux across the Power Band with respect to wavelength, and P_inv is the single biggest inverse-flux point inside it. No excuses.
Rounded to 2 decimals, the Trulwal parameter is 1.63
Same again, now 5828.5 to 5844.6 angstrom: 1.52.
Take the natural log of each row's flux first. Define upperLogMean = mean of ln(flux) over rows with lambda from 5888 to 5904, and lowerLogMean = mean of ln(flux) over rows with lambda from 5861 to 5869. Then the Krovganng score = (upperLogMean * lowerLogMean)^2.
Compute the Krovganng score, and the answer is 23.1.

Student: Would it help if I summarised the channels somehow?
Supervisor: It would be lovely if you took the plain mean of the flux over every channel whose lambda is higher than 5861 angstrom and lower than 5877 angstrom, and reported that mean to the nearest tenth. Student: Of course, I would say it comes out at 9.3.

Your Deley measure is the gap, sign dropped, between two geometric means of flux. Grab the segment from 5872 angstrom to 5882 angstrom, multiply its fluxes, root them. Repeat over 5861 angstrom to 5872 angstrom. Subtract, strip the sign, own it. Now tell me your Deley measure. 0.38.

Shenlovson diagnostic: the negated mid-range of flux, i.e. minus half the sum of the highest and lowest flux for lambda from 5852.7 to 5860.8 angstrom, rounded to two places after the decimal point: -9.94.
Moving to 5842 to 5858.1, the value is -9.94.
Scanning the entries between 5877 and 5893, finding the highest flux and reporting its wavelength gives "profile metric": 5883.77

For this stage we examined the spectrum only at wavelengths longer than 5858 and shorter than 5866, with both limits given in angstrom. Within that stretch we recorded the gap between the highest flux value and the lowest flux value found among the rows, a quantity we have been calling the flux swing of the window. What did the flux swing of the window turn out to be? 1.1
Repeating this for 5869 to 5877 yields 0.5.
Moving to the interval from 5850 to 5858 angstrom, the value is 1.3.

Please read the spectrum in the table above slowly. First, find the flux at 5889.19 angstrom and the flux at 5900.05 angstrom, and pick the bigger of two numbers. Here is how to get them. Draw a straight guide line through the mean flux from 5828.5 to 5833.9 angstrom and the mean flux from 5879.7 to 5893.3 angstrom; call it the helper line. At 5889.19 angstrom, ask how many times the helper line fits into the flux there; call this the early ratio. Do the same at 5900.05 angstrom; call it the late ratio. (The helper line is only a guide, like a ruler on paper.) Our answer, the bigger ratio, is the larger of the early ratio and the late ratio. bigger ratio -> 1.02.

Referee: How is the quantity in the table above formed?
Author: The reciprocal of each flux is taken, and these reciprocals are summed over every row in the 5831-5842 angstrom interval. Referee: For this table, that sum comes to 0.409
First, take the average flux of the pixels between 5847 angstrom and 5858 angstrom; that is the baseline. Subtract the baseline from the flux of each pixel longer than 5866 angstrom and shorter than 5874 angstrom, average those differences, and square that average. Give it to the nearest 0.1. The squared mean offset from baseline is 0.4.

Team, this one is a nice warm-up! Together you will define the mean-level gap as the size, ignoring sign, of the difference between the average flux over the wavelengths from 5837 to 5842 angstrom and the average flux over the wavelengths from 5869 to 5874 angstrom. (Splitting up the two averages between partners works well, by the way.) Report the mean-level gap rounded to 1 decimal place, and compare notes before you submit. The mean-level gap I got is 0.2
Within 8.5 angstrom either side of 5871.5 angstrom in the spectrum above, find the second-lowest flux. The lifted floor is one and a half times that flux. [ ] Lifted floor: 13.9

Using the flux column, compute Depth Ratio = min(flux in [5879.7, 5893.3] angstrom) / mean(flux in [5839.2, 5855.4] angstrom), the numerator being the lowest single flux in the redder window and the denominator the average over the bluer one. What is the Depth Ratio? 0.90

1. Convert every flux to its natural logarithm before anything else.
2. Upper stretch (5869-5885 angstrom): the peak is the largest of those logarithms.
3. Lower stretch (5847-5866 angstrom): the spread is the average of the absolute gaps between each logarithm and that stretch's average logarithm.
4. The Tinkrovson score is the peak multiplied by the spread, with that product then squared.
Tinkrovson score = 0.017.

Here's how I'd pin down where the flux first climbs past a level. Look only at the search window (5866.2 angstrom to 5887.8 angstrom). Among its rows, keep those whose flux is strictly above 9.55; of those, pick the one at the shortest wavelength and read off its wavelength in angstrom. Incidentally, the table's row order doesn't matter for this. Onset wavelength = 5872.94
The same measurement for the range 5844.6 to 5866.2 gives 5845.96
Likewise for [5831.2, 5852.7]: 5832.51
